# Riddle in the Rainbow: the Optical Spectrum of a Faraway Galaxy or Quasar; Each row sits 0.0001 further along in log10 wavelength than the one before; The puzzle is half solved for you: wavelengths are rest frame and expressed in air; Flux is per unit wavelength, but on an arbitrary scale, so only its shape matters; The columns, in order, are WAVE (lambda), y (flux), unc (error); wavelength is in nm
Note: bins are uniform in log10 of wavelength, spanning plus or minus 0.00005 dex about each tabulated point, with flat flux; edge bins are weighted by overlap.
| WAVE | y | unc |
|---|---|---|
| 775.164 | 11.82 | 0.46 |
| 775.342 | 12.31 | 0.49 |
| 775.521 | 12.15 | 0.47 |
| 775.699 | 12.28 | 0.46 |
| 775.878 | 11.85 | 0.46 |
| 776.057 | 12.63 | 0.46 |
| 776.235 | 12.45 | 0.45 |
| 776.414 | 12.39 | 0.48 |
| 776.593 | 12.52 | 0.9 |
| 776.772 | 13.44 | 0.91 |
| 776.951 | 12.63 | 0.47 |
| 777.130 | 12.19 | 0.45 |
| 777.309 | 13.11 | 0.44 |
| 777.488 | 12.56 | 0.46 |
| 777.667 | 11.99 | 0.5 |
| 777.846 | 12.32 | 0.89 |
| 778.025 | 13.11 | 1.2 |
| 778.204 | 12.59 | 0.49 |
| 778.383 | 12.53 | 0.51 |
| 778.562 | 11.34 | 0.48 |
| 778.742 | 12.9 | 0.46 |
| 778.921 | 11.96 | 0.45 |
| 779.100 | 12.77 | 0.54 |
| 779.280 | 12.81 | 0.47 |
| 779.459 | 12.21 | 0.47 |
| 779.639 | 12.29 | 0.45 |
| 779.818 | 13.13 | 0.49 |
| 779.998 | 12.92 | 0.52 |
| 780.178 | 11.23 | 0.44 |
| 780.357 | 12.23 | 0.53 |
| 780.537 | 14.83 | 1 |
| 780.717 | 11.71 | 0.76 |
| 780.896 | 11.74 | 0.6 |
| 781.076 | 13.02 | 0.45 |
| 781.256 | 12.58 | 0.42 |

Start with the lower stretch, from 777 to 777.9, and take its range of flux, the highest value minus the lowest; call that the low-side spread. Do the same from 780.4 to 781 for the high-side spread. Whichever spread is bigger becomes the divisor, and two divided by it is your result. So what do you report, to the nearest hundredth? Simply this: 0.64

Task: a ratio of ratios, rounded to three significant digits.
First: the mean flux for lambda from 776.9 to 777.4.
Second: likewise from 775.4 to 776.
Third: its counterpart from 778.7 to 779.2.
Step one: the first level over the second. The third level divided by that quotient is 12.0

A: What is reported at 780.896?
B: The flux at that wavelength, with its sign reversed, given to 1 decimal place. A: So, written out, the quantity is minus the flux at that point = -11.7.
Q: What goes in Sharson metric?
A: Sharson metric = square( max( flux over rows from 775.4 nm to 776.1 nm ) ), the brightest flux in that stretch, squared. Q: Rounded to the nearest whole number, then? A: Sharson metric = 160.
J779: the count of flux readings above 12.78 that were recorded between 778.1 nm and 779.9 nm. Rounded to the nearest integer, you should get 3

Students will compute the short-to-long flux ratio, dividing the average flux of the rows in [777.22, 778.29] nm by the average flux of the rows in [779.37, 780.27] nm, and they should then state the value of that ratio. 1.02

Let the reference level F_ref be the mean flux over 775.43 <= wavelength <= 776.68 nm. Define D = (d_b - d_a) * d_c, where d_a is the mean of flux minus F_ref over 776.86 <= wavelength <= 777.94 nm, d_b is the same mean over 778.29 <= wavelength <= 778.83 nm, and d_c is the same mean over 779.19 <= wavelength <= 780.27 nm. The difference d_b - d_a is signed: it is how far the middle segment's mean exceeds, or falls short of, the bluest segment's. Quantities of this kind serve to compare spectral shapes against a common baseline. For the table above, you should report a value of -0.023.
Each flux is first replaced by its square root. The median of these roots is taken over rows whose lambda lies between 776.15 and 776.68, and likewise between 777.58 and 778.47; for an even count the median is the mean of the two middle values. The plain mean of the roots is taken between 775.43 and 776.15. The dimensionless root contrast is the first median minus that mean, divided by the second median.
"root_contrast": 0.009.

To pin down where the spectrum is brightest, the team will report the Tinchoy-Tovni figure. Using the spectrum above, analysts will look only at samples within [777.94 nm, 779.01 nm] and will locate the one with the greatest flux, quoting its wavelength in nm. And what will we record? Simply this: 778.025 nm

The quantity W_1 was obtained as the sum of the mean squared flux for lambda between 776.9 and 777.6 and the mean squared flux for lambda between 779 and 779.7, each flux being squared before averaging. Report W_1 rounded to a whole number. 316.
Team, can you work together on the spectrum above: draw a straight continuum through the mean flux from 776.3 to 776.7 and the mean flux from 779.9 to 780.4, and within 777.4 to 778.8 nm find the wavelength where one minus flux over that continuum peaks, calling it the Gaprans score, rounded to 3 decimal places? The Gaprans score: 778.562 nm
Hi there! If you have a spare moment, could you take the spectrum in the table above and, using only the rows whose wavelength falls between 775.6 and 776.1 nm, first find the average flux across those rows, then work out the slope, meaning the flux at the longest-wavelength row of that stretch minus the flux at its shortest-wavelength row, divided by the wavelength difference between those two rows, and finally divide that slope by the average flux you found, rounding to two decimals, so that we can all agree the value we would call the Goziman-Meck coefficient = 0.08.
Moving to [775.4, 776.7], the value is 0.03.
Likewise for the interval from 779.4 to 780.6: 0.19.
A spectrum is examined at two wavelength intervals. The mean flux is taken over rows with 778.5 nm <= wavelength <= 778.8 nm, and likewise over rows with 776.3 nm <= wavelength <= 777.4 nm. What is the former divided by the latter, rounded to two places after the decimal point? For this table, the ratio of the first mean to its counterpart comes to 0.95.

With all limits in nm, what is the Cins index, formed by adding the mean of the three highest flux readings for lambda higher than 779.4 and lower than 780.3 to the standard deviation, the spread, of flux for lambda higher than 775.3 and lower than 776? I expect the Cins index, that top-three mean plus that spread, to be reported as 13.0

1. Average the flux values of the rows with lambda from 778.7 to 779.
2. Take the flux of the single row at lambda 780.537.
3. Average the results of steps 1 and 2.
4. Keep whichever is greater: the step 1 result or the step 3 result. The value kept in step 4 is 13.6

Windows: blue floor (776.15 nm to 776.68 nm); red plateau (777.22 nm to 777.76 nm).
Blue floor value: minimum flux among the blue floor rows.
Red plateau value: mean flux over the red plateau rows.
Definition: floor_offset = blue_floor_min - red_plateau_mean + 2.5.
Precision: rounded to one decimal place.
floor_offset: 2.3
